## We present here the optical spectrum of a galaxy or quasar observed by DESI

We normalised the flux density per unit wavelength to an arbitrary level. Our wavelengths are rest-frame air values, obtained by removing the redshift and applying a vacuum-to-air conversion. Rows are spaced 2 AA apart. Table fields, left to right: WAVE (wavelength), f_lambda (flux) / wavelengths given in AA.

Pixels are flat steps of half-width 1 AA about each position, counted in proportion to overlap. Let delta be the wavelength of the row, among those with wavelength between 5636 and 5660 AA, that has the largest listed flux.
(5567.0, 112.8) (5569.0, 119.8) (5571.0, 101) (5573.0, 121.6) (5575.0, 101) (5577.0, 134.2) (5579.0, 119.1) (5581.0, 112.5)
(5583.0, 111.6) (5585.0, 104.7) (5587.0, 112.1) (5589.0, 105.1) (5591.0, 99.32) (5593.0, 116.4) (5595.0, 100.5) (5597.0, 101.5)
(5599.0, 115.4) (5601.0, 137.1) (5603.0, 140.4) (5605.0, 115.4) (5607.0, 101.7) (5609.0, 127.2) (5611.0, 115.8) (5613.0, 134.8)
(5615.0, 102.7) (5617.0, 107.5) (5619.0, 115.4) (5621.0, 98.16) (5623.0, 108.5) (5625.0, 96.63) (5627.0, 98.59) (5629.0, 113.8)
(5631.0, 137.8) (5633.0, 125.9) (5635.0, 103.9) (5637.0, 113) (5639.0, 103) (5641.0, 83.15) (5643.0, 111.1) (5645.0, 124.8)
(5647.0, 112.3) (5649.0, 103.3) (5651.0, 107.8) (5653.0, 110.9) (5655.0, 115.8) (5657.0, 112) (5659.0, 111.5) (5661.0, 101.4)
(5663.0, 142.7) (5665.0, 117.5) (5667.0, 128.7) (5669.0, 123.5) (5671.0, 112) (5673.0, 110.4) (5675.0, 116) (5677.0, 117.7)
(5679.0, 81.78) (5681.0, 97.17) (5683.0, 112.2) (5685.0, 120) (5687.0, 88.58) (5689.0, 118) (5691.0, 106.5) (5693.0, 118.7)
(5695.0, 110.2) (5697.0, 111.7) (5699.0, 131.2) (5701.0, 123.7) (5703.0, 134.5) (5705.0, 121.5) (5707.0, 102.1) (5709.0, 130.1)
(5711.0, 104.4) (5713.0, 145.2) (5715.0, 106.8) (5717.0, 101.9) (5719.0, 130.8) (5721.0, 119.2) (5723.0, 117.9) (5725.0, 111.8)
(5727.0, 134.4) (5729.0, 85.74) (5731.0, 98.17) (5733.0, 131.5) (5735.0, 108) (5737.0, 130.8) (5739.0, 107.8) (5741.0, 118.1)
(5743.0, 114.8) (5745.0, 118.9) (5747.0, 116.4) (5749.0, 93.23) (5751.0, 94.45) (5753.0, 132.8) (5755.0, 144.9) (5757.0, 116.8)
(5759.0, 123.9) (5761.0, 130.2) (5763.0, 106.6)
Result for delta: 5645.0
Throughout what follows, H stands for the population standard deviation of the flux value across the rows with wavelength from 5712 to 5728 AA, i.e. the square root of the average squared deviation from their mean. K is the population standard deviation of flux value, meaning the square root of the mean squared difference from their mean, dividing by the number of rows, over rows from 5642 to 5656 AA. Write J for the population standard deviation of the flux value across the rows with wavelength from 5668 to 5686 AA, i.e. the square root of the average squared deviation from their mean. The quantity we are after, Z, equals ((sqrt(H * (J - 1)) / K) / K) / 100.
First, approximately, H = 13.8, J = 12.2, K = 6.2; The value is 0.0032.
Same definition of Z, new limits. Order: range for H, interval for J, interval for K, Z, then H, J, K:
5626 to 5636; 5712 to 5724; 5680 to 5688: 0.0009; 14.3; 14.5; 12.3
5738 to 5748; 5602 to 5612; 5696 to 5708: 0.0006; 4.0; 13.0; 11.1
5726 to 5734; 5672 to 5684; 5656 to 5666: 0.0008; 21.0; 12.6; 13.9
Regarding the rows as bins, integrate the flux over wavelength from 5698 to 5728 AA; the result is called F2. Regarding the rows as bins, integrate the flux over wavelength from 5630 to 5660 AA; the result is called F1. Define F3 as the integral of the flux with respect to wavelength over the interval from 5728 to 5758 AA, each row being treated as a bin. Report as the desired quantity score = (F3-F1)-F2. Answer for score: -3559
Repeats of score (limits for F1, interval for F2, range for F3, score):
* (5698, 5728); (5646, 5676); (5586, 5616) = -3632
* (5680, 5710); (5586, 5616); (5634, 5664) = -3590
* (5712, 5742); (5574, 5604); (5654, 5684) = -3517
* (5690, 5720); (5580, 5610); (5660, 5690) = -3585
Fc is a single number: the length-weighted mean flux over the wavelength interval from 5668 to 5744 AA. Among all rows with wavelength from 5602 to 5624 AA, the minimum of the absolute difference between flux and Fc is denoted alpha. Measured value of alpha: 0.8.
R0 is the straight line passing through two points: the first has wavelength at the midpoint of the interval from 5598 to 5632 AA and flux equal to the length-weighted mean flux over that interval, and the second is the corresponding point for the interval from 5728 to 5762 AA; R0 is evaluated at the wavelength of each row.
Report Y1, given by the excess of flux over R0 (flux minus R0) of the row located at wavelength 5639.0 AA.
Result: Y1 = -13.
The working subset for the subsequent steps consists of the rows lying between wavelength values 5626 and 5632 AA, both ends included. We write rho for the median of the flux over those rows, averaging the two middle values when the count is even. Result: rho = 114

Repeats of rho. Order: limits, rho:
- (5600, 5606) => 137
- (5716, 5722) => 119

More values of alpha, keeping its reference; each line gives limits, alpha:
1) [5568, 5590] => 2.1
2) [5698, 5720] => 6.9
